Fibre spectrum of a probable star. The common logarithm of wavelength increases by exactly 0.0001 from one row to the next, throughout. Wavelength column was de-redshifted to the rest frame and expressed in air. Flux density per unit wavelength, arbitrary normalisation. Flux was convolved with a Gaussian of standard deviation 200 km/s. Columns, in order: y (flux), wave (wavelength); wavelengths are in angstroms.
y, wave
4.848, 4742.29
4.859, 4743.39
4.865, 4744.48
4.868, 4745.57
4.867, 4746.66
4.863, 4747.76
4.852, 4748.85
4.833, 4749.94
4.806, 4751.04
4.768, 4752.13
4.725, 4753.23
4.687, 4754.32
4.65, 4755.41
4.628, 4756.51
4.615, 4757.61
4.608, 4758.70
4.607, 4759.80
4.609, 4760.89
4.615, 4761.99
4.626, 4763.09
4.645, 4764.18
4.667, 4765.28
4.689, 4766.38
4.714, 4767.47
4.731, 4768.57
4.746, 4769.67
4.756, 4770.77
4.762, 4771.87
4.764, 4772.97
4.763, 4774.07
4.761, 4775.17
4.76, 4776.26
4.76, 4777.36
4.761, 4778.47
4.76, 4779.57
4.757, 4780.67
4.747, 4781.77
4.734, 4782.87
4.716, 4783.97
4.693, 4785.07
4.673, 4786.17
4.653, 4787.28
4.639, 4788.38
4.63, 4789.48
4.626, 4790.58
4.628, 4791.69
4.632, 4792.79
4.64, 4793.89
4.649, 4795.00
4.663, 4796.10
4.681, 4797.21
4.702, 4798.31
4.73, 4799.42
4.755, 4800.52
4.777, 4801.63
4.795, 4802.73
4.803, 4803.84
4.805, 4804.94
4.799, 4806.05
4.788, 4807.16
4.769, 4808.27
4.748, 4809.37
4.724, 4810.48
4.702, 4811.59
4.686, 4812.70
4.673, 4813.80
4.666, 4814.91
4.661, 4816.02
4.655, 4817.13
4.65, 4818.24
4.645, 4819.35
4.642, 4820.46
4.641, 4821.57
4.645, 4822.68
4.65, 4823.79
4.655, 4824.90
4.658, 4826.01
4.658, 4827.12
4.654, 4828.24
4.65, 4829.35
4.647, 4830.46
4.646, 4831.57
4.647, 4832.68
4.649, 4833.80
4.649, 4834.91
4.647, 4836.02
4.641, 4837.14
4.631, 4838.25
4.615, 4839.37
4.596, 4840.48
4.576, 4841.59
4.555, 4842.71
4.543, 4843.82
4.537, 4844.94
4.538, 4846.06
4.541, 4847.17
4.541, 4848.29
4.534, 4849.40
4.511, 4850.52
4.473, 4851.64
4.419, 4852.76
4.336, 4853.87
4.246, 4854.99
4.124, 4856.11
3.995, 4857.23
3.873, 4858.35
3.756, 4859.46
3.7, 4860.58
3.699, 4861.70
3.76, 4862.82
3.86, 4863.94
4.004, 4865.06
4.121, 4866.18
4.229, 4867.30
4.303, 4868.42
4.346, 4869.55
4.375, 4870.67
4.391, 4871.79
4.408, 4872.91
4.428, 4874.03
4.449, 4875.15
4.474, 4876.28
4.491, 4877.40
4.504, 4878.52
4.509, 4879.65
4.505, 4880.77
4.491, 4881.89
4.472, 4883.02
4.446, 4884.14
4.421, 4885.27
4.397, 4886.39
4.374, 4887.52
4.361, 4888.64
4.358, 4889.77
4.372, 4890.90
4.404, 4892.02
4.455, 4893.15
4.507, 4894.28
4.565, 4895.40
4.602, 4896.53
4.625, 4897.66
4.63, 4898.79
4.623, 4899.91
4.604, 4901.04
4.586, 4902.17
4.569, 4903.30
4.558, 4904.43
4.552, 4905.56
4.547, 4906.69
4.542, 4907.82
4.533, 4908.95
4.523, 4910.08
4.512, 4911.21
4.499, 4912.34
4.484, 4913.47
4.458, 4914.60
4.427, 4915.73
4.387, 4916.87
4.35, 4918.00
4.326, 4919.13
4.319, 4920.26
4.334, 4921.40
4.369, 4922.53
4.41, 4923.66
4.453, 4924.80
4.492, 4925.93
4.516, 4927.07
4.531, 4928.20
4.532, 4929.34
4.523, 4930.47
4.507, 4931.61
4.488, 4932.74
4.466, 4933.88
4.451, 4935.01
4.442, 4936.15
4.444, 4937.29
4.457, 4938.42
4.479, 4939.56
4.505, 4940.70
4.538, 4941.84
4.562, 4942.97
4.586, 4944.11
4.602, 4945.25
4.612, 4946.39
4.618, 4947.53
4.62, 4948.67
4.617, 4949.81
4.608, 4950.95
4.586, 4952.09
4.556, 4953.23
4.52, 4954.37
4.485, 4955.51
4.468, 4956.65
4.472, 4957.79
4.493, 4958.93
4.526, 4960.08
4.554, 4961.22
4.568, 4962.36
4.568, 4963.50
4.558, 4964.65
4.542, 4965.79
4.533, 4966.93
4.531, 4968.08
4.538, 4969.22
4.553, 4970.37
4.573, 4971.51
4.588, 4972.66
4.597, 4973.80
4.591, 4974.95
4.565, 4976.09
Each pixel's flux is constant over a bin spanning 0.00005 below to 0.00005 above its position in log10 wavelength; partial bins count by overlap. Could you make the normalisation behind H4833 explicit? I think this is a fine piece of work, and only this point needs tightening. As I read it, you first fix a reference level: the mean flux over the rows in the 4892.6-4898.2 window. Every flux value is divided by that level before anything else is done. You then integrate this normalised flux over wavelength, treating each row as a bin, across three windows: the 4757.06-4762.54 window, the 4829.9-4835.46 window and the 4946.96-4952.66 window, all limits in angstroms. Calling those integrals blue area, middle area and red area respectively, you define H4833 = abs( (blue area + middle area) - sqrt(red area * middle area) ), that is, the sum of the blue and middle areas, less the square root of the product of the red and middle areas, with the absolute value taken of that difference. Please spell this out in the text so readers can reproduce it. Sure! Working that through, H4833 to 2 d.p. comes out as 5.51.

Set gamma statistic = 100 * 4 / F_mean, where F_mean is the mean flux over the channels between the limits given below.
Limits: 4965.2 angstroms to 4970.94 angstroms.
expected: 88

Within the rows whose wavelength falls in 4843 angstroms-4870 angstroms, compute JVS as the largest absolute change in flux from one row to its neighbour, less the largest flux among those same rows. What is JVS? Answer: -4.40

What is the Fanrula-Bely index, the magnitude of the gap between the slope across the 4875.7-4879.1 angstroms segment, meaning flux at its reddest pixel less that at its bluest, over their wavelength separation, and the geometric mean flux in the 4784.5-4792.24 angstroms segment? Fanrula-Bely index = 4.64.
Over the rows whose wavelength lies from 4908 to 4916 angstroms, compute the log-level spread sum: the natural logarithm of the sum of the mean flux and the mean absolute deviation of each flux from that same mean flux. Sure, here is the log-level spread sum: 1.51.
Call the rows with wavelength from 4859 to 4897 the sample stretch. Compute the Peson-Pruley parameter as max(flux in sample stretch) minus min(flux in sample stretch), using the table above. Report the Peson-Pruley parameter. 0.90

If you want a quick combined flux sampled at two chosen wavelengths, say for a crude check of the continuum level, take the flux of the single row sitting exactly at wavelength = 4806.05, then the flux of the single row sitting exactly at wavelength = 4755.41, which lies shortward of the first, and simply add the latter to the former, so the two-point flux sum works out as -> 9.4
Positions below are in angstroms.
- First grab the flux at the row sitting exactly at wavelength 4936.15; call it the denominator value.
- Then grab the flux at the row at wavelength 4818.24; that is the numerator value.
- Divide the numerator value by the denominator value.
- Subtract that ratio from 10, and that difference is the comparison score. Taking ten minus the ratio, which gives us 8.95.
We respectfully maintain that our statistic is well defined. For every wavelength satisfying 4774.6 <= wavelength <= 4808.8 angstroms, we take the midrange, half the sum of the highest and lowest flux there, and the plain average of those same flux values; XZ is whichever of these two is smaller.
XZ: 4.72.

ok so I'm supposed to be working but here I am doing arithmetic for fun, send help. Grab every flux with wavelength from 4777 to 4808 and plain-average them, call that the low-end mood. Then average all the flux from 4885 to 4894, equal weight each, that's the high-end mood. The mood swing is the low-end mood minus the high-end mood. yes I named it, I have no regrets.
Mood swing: 0.32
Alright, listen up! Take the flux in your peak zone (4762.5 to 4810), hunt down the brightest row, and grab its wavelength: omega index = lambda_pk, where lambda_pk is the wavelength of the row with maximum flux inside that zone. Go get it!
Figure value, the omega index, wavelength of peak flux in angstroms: 4804.94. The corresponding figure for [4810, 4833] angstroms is 4810.48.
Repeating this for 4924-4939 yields 4929.34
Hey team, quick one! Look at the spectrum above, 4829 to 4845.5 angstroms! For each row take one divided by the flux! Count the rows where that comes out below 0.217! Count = 10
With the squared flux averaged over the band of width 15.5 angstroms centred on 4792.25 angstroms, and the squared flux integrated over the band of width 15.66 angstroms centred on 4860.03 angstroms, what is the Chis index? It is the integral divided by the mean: 11.6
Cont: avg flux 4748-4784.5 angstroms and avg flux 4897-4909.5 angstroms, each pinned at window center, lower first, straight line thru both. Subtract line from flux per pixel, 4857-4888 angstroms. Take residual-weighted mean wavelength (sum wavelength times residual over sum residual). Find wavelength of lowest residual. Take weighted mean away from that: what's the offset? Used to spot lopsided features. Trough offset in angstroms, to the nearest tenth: -5.8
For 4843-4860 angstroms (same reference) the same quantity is 4.1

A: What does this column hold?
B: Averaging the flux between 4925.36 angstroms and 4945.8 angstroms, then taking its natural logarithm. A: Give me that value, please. 1.51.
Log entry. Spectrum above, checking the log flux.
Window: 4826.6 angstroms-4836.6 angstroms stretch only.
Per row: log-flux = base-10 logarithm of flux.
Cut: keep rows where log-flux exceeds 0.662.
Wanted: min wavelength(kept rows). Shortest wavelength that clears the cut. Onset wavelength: 4827.12 angstroms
